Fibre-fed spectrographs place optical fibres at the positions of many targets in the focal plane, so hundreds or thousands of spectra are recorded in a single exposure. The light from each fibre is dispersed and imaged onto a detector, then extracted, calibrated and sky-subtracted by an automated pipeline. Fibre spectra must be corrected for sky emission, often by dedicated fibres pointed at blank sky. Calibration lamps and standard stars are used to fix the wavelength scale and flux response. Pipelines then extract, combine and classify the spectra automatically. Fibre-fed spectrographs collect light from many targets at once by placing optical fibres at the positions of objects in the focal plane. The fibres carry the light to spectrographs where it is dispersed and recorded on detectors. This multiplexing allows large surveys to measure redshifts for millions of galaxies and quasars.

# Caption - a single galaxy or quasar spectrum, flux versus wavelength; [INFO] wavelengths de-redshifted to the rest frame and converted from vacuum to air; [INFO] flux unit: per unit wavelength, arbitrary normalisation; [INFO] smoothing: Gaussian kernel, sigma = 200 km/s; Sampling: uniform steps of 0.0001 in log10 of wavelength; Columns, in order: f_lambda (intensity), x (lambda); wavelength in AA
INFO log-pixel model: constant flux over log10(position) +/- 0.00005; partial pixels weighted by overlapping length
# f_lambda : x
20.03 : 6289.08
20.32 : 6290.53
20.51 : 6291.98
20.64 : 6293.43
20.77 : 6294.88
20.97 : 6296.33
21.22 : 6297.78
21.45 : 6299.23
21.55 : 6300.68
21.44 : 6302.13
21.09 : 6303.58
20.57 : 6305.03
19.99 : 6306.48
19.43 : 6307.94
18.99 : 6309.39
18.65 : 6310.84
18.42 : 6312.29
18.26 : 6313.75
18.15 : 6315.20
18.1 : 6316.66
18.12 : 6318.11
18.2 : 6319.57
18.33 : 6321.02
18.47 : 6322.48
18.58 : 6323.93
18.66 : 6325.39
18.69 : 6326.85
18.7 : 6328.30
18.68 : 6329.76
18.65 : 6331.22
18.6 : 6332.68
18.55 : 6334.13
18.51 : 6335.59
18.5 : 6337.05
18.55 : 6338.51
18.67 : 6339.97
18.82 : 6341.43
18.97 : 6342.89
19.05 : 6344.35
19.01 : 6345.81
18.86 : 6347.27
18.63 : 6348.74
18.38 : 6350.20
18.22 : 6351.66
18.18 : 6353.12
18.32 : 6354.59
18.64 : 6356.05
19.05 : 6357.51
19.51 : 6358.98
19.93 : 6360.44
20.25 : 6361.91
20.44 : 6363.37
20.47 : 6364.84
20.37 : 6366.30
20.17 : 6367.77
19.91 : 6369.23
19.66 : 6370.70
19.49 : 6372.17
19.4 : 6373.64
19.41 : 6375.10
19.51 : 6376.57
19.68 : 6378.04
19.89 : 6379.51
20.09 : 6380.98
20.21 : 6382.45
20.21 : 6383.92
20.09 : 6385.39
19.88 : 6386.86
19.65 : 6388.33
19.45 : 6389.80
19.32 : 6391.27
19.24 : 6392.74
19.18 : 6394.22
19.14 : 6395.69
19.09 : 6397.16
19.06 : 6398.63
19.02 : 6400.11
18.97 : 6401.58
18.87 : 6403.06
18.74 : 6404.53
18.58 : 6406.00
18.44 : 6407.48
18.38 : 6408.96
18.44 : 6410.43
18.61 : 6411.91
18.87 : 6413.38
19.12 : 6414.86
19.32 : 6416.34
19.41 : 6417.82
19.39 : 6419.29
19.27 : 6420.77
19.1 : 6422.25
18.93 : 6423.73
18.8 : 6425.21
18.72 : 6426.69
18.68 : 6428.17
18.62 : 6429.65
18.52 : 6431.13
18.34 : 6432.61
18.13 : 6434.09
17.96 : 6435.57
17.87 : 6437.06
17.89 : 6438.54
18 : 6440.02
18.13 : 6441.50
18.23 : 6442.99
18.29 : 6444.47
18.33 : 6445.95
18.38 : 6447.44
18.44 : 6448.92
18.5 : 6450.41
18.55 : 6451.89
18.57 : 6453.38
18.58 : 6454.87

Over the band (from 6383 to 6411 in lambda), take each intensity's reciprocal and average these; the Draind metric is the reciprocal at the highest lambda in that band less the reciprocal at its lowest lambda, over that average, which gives 0.091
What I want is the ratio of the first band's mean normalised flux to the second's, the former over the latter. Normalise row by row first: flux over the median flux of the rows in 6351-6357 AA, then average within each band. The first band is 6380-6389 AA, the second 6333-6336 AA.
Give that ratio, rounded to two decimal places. 1.08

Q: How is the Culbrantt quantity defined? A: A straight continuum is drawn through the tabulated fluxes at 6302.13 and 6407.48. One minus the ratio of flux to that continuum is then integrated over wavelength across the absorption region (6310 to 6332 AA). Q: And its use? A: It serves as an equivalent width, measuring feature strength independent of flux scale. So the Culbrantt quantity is 2.6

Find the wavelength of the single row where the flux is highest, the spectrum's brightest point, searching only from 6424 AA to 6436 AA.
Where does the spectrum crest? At 6425.21 AA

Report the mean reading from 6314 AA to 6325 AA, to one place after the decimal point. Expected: 18.3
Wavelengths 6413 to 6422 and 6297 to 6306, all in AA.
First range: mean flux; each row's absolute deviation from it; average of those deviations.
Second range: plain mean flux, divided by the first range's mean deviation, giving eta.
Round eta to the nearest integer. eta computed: 135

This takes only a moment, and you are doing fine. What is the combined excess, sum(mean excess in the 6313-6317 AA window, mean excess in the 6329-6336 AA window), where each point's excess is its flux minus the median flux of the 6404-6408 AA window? -0.4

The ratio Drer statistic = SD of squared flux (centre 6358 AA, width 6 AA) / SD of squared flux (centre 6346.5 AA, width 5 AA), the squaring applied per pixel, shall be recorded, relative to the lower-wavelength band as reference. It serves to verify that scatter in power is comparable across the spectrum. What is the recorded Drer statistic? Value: 3.0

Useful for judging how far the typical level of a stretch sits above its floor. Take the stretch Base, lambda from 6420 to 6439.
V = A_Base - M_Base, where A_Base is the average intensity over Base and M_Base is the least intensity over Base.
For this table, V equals 0.66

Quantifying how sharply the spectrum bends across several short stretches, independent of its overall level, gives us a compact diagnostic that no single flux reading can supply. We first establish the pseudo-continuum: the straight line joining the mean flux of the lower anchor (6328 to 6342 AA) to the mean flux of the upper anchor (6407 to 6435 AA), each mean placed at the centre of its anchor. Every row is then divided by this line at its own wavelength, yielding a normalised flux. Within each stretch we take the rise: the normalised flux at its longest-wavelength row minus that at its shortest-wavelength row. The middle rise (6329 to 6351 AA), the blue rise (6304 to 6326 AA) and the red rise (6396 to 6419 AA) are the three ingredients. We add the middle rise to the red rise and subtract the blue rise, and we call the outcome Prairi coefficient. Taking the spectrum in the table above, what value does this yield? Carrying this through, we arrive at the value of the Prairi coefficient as 0.10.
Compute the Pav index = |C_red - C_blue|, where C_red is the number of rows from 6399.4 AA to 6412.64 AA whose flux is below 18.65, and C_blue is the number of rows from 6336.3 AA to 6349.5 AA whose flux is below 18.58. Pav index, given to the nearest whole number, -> 3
